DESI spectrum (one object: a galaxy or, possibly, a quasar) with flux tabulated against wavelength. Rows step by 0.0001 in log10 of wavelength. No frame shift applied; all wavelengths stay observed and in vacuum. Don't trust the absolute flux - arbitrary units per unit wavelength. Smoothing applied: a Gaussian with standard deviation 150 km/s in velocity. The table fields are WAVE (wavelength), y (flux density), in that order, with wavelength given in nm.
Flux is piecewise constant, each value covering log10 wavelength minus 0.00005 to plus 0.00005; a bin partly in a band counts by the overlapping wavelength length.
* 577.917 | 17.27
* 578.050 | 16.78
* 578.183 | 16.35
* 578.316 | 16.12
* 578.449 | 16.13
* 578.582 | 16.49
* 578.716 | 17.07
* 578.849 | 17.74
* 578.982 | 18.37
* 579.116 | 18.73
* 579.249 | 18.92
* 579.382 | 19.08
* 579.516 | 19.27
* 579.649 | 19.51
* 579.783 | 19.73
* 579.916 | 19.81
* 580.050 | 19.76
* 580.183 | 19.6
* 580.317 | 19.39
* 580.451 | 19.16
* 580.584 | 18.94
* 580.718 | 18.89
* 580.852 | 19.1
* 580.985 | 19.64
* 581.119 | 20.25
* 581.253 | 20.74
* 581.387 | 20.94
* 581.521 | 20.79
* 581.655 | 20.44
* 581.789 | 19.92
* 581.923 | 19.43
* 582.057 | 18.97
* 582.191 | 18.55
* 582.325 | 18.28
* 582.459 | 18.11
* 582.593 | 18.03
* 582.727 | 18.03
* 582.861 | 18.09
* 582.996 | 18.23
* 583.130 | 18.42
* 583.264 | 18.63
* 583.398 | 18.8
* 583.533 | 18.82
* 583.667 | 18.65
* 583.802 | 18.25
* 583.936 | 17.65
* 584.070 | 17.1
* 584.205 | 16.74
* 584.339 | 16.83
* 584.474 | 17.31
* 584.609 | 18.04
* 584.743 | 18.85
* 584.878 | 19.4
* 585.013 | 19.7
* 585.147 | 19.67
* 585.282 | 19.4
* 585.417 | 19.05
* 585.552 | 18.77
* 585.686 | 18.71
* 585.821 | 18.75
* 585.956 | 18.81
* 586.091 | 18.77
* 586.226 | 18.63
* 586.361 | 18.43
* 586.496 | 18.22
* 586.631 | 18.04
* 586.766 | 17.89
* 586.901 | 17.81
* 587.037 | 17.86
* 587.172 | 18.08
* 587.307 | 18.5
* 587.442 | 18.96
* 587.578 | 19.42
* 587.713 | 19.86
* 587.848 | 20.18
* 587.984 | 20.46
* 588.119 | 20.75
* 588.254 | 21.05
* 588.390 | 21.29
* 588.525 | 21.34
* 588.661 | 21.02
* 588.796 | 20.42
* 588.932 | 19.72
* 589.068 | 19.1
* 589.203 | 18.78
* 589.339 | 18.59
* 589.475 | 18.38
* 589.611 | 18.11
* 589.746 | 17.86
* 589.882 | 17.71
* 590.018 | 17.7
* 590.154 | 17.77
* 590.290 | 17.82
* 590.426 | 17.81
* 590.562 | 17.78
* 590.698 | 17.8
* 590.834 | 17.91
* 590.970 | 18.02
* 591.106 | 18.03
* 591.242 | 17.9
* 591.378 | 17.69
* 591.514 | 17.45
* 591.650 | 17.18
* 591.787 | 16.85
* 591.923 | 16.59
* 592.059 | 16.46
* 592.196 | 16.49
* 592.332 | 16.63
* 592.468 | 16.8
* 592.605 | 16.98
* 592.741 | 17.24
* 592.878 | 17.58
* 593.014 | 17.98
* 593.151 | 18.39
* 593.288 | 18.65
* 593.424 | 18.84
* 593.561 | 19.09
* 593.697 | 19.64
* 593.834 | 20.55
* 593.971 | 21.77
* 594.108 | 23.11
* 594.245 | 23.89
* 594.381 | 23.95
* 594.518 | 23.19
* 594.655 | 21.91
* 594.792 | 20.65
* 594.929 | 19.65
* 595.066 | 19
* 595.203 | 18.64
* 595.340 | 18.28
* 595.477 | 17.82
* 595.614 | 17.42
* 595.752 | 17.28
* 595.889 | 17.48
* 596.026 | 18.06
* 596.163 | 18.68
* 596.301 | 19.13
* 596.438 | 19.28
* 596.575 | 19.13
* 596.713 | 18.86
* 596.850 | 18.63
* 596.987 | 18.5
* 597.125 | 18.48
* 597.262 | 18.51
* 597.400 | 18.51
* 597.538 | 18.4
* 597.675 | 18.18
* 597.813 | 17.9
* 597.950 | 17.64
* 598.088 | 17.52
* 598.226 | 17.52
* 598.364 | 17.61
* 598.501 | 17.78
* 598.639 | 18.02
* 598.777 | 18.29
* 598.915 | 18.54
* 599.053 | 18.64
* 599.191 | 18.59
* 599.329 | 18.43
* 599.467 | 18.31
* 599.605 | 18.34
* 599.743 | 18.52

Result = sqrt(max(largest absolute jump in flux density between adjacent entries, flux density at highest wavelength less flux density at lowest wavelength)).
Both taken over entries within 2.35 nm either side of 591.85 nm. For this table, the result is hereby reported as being 2.2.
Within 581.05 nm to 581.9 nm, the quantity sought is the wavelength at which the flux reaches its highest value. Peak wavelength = 581.387 nm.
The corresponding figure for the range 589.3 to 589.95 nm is 589.339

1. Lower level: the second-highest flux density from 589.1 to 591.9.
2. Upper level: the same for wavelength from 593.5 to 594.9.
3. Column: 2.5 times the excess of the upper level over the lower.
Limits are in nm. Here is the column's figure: 13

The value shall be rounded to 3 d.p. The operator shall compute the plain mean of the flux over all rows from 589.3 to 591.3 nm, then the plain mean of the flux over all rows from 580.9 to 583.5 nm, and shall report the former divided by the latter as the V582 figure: 0.936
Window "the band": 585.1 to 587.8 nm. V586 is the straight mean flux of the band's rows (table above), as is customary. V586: 18.7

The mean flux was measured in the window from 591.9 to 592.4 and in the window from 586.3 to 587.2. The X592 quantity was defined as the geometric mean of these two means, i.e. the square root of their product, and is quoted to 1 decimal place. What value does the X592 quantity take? 17.3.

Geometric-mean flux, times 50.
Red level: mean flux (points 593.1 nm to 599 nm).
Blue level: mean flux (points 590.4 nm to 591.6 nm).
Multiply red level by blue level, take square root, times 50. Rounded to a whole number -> 923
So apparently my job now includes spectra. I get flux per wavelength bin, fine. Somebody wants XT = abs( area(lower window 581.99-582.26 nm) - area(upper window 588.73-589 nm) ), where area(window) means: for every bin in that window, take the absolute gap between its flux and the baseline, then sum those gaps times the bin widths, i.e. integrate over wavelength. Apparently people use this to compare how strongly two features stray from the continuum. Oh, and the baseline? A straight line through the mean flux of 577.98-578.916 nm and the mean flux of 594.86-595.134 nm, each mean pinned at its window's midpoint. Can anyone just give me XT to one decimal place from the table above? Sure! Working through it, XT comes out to 0.1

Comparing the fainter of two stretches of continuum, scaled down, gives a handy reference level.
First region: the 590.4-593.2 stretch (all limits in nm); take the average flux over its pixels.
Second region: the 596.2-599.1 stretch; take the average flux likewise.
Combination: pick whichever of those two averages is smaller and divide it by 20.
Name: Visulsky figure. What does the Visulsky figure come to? 0.870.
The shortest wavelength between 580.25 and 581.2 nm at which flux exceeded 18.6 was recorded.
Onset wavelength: 580.317 nm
